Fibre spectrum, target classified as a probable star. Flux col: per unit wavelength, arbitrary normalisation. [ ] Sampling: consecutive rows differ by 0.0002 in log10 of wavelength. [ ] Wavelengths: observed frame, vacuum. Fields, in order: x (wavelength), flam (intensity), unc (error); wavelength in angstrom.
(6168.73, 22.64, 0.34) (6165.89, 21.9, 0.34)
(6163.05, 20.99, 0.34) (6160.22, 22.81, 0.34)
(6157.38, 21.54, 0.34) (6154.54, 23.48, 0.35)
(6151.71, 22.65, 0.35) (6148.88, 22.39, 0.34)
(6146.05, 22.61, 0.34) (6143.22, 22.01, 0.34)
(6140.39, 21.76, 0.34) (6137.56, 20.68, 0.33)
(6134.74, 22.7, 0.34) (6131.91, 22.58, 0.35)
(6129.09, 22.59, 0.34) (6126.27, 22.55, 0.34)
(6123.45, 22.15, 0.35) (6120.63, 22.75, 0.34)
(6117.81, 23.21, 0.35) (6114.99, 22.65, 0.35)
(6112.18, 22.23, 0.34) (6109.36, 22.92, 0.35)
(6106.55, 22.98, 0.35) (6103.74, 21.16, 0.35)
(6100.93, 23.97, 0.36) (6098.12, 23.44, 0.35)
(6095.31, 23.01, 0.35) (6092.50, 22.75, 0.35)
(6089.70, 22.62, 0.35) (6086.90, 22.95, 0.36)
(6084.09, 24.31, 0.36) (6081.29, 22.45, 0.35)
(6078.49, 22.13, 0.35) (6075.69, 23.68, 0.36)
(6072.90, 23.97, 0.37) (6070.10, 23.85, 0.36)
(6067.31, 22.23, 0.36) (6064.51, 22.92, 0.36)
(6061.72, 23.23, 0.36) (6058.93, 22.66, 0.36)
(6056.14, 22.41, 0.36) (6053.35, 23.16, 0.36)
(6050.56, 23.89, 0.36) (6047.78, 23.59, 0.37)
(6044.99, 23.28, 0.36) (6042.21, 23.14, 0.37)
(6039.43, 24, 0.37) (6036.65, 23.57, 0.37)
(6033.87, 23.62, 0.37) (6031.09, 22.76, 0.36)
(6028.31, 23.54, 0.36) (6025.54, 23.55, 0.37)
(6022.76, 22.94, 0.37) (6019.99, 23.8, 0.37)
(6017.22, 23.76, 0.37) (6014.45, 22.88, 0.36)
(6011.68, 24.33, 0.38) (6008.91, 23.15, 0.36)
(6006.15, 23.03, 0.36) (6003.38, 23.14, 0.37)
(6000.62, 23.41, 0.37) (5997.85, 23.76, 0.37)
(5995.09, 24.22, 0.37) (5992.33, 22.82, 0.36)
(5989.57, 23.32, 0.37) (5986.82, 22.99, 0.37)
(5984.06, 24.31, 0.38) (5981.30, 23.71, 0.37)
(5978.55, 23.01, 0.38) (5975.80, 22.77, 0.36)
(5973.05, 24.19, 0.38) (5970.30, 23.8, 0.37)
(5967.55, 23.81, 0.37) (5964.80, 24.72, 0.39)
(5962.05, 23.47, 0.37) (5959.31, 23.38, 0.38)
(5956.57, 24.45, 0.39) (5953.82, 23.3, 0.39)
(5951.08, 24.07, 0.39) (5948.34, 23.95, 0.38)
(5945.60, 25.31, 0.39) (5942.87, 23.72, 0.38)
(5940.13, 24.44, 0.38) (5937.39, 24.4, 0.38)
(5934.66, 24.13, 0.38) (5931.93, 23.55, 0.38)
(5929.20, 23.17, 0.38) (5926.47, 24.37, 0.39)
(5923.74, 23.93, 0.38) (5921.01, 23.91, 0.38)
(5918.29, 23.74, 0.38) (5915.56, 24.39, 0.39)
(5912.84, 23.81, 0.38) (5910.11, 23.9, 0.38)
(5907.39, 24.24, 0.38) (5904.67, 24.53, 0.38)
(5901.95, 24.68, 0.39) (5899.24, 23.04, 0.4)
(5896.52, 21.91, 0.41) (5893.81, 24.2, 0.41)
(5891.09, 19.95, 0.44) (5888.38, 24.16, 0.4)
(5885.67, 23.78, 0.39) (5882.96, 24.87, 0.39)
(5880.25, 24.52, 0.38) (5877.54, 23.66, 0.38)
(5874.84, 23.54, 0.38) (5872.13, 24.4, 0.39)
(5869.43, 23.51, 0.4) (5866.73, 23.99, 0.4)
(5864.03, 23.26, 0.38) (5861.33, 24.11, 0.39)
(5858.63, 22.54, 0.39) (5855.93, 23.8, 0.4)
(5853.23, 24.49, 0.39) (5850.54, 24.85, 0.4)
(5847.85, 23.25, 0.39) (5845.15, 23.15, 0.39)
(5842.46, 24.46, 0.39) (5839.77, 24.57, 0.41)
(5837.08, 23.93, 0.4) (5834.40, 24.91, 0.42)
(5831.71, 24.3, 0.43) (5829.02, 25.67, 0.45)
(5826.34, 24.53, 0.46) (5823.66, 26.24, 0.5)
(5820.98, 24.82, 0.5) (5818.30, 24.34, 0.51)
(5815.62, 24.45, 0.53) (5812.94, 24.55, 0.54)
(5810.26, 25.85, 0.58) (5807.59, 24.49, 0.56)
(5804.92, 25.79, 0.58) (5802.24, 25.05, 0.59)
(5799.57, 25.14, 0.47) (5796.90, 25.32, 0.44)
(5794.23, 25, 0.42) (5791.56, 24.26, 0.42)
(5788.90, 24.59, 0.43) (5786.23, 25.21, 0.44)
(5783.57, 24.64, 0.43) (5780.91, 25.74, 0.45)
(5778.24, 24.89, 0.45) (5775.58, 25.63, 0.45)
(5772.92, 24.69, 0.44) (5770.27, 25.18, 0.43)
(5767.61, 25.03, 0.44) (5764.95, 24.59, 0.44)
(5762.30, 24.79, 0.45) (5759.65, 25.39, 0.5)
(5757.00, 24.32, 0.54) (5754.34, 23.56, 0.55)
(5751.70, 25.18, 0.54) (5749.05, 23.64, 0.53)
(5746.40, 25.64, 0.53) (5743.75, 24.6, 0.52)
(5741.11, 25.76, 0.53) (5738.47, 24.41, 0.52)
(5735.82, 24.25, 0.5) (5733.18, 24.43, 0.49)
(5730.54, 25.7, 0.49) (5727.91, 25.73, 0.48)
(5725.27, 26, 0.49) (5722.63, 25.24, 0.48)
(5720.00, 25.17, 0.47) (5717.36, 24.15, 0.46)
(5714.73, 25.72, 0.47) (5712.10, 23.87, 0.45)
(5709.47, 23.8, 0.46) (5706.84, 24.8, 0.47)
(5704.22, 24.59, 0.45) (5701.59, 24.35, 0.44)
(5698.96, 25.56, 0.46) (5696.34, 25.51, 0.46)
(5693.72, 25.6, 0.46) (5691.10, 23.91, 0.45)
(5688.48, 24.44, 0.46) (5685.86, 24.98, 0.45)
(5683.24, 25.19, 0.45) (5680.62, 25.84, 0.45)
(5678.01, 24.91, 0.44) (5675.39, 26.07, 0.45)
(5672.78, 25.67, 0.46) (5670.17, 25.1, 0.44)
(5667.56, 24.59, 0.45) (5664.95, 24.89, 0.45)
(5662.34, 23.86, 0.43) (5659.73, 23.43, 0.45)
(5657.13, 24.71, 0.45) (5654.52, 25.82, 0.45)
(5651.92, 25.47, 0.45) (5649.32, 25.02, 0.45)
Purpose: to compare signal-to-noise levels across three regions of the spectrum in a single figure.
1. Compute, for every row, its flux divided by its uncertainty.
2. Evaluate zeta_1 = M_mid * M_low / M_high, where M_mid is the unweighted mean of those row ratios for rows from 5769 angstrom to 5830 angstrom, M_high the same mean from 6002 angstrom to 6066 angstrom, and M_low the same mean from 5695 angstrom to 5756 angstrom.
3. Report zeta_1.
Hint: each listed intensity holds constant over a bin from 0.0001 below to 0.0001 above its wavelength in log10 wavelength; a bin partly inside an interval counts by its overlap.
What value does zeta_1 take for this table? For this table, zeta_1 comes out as 42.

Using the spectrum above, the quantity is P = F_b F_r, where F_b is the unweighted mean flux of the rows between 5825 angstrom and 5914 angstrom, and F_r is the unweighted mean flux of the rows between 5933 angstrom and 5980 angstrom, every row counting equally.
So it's 572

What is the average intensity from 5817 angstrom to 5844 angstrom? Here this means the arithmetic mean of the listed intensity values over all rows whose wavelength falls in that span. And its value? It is 24.8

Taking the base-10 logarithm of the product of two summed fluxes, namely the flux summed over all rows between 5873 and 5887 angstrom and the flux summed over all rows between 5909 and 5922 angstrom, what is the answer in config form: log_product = 4.16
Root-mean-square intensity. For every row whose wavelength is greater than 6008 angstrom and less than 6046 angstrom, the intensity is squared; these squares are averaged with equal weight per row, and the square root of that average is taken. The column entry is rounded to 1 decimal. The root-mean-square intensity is 23.5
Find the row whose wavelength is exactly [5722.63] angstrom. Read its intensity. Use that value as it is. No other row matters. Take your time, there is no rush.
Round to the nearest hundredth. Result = 25.24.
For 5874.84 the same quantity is 23.54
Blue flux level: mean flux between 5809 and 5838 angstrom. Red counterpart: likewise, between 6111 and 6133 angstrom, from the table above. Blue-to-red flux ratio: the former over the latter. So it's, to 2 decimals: 1.10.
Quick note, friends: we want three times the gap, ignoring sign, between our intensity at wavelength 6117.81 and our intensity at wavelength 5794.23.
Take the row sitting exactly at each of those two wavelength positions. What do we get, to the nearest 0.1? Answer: 5.4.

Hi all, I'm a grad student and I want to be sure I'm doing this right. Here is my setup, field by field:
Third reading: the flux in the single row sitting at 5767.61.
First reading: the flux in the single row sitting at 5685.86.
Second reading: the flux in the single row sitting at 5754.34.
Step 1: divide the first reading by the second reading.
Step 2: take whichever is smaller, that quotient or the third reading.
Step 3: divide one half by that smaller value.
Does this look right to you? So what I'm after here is 0.472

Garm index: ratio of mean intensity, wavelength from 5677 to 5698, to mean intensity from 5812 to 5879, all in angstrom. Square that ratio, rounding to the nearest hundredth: 1.07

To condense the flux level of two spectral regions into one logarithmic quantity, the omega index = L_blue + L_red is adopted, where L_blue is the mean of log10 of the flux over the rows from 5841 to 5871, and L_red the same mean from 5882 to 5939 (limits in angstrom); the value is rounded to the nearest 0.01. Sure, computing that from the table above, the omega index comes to 2.75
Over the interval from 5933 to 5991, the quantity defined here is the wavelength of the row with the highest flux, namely 5945.60 angstrom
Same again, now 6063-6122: 6084.09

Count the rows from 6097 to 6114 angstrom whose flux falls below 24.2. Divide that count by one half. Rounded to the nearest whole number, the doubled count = 12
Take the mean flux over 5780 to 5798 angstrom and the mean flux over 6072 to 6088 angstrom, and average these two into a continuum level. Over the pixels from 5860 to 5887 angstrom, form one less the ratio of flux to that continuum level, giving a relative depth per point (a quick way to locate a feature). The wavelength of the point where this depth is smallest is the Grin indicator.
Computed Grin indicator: 5882.96 angstrom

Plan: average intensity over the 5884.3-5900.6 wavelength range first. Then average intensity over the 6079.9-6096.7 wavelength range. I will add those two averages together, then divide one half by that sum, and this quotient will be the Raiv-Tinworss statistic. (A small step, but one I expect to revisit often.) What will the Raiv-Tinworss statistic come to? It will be 0.0109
